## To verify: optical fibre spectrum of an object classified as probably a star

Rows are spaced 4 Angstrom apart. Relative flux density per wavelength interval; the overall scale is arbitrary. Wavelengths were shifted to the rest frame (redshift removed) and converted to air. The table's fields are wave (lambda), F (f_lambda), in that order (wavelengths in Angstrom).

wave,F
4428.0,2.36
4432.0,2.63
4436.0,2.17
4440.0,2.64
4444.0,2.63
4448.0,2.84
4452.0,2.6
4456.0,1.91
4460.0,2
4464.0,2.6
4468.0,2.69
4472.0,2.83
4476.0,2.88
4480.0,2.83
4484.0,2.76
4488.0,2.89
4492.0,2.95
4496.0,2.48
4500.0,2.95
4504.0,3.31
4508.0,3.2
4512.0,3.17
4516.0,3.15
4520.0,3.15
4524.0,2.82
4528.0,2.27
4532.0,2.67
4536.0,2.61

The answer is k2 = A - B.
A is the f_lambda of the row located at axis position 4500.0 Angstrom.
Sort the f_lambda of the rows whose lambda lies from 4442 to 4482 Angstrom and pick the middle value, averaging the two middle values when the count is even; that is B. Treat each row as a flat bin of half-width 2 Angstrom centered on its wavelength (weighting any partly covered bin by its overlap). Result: 0.3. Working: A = 2.95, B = 2.66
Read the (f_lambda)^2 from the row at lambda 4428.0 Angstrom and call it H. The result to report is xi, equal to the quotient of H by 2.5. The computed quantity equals 2.2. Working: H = 6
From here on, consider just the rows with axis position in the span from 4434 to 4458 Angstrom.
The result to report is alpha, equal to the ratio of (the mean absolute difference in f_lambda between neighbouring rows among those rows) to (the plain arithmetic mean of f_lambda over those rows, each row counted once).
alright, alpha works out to 0.13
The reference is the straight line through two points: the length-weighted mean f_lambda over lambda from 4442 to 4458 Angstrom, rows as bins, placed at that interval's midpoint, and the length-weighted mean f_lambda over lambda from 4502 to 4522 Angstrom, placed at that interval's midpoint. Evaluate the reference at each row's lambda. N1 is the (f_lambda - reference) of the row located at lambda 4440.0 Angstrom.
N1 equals 0.26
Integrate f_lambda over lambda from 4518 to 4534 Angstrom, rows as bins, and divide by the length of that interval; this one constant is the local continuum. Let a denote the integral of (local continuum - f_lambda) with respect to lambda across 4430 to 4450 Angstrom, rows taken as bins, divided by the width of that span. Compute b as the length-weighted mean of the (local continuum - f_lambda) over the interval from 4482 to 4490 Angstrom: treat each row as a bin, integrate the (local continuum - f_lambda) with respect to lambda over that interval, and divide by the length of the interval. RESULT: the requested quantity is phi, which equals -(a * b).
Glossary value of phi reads 0.01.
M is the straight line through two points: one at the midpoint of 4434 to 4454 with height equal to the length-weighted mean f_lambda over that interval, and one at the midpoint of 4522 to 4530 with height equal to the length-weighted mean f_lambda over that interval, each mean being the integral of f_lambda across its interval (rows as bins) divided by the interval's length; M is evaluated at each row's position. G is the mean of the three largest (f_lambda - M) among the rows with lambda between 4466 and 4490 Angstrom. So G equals 0.30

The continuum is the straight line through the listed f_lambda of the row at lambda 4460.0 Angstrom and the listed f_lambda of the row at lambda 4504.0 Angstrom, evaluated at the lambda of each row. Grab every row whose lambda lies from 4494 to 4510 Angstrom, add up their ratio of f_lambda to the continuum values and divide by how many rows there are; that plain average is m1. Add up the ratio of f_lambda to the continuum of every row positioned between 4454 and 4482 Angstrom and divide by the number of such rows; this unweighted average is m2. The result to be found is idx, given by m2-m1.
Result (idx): 0.2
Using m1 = 0.92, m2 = 1.13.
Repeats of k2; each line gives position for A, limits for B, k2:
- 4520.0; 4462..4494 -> 0.3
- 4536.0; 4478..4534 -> -0.3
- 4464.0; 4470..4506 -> -0.3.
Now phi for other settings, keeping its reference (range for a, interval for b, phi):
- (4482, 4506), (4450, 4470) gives 0.06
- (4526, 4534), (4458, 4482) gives -0.02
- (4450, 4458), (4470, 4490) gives 0.05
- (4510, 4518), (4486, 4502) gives -0.04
